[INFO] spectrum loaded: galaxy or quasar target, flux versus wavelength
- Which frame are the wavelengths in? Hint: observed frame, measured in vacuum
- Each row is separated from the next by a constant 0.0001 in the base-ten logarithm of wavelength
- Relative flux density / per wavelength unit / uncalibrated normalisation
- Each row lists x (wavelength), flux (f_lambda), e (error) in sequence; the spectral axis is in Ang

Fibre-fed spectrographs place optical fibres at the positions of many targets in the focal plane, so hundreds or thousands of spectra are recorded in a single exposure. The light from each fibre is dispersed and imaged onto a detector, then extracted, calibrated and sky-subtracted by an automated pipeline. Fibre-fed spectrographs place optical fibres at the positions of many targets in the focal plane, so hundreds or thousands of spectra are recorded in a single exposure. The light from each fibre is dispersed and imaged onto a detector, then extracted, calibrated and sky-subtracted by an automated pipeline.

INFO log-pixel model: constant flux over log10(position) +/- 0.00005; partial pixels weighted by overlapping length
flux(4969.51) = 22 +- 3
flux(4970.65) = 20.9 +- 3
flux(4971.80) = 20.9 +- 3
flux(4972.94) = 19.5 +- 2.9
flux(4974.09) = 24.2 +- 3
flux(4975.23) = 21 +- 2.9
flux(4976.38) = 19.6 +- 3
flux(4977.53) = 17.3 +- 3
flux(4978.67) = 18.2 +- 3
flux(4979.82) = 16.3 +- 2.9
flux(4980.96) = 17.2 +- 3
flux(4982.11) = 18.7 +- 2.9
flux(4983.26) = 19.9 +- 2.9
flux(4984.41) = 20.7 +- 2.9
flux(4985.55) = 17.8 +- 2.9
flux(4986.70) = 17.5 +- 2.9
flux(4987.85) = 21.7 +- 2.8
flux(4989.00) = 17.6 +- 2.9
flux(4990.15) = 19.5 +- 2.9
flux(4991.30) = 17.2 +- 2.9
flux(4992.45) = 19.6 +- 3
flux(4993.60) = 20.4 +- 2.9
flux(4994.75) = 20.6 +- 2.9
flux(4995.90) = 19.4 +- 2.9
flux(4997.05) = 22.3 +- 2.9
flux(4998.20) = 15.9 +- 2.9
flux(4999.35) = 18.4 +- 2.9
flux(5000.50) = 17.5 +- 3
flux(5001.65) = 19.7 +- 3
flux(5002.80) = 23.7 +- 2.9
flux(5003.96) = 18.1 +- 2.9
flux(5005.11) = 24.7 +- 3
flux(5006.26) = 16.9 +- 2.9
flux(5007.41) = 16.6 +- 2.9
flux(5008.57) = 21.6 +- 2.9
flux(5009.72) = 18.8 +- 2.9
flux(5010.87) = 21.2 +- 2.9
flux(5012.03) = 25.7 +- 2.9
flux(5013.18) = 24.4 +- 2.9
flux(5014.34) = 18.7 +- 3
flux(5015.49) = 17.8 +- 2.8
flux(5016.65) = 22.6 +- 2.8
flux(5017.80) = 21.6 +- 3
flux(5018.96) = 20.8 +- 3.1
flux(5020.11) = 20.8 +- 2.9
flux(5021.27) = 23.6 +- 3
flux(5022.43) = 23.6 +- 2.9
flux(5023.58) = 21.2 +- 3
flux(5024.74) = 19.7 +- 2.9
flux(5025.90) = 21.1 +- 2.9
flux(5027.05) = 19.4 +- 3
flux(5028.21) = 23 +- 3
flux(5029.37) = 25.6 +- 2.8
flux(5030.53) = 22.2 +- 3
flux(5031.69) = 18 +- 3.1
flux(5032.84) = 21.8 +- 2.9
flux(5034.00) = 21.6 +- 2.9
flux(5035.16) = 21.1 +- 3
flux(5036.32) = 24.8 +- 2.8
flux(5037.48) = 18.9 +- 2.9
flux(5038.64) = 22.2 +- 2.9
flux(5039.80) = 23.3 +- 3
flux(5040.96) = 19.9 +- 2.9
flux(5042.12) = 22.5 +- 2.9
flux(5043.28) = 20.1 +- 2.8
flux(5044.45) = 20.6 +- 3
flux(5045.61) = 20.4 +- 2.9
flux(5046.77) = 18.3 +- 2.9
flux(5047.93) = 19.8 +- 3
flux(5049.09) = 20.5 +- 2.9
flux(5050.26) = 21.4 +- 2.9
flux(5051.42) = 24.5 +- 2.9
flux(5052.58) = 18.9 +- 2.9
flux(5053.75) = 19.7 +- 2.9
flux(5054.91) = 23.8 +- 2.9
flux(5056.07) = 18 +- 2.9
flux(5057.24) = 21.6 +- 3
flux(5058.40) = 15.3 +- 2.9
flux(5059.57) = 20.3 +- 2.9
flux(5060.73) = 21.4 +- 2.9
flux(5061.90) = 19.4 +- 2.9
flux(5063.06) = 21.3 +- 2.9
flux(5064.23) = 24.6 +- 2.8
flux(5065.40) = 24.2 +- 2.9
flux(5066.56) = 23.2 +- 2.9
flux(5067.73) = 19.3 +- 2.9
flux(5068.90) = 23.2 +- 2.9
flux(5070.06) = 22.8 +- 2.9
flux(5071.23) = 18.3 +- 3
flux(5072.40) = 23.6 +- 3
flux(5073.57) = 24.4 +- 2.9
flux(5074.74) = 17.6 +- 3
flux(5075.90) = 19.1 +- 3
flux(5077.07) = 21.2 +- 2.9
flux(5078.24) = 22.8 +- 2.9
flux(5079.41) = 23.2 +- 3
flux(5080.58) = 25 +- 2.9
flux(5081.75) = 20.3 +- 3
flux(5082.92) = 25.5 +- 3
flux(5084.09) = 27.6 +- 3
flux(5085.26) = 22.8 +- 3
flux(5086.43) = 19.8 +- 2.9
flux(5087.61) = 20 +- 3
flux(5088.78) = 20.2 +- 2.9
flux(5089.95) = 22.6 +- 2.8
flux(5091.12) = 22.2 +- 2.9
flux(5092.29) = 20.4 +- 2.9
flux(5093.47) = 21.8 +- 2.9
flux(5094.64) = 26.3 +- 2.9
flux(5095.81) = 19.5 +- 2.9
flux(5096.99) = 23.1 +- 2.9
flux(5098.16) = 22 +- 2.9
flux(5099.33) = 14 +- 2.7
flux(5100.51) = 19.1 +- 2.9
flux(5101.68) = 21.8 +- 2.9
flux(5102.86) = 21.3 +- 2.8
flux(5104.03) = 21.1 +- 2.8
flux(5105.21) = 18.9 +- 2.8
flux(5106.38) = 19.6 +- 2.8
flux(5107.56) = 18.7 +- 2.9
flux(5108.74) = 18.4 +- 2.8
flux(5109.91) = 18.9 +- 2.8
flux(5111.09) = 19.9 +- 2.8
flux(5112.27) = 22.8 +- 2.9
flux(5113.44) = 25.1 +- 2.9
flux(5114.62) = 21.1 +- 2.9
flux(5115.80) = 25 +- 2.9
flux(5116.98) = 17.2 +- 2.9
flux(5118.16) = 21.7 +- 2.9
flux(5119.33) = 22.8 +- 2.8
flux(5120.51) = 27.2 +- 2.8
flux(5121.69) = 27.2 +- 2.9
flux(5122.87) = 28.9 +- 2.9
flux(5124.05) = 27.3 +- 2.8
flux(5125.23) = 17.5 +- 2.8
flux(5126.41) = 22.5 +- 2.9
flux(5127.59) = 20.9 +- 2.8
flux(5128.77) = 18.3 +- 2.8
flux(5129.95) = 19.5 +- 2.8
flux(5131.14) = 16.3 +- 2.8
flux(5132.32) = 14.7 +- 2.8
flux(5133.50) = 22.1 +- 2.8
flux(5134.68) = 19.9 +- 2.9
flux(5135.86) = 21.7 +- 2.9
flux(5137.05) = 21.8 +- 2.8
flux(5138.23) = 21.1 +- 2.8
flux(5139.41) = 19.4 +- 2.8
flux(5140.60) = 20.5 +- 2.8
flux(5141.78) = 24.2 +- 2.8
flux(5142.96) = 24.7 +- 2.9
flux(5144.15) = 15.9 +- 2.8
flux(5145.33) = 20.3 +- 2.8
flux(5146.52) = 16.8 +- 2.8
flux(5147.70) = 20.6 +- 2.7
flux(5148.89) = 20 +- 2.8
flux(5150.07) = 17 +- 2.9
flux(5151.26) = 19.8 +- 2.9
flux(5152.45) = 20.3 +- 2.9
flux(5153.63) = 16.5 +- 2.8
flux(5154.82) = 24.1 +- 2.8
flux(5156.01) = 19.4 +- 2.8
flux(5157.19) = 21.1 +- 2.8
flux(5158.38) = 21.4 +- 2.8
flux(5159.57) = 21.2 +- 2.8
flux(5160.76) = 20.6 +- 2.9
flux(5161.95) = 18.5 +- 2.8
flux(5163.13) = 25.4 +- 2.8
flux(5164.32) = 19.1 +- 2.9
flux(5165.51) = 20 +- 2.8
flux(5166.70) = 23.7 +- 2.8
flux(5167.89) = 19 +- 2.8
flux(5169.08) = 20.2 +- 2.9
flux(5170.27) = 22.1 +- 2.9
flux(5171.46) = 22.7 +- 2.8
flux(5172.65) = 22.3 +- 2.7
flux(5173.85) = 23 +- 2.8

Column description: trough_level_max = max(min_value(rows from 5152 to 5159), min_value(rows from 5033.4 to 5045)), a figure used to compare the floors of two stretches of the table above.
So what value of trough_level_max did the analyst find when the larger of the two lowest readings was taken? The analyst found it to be 18.9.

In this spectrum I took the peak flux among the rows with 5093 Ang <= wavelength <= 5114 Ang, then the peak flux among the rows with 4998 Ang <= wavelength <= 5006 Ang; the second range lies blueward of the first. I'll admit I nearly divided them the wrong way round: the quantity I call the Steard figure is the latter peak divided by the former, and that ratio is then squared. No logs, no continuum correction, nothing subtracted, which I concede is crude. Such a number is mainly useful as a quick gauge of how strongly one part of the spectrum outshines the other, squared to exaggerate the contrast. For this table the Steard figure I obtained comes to 0.88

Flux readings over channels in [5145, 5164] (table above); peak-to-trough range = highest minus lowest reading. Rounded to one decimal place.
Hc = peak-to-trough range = 8.9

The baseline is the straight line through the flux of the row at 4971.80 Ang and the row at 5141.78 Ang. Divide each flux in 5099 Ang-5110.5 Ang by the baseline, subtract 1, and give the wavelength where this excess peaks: 5101.68 Ang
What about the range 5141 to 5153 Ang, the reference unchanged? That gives 5142.96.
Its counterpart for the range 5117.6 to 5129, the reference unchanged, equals 5122.87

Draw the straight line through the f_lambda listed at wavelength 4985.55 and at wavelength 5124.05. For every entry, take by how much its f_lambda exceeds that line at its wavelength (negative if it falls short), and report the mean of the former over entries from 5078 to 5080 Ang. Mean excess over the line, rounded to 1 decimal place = -1.2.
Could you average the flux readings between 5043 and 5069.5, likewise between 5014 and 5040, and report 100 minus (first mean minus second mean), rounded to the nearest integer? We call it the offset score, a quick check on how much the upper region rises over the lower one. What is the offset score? 101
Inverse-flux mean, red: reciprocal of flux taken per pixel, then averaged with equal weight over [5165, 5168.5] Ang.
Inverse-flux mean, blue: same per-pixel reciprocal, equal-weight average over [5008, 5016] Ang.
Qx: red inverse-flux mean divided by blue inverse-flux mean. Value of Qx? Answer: 1.01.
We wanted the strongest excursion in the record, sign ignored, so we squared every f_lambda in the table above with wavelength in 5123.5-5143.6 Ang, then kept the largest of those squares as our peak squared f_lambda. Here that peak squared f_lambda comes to 745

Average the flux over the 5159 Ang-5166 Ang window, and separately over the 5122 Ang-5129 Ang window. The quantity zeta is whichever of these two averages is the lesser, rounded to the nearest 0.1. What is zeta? 20.8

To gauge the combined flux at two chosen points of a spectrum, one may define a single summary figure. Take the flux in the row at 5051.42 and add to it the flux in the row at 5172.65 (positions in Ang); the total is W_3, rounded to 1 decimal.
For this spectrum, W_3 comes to 46.8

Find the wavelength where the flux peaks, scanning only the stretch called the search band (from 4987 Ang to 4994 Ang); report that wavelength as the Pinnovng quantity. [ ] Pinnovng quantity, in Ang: 4987.85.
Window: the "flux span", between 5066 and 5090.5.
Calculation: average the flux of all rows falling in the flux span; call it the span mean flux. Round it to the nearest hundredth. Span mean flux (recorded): 22.02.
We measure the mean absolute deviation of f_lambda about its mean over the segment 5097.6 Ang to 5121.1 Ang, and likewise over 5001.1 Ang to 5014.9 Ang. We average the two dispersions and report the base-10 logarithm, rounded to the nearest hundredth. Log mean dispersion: 0.40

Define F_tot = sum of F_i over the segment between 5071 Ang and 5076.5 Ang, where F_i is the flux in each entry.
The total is 103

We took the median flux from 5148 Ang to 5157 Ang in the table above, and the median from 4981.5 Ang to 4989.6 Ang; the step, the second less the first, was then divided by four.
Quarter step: -0.3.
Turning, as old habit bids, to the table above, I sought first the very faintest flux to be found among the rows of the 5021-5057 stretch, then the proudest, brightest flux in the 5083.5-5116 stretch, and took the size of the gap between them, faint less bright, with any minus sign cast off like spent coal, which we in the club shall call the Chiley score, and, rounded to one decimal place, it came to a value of 9.6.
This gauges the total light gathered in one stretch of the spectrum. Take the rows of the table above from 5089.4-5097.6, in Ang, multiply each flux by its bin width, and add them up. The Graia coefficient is 183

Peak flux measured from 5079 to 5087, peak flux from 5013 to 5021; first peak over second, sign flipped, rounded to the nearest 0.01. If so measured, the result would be -1.13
